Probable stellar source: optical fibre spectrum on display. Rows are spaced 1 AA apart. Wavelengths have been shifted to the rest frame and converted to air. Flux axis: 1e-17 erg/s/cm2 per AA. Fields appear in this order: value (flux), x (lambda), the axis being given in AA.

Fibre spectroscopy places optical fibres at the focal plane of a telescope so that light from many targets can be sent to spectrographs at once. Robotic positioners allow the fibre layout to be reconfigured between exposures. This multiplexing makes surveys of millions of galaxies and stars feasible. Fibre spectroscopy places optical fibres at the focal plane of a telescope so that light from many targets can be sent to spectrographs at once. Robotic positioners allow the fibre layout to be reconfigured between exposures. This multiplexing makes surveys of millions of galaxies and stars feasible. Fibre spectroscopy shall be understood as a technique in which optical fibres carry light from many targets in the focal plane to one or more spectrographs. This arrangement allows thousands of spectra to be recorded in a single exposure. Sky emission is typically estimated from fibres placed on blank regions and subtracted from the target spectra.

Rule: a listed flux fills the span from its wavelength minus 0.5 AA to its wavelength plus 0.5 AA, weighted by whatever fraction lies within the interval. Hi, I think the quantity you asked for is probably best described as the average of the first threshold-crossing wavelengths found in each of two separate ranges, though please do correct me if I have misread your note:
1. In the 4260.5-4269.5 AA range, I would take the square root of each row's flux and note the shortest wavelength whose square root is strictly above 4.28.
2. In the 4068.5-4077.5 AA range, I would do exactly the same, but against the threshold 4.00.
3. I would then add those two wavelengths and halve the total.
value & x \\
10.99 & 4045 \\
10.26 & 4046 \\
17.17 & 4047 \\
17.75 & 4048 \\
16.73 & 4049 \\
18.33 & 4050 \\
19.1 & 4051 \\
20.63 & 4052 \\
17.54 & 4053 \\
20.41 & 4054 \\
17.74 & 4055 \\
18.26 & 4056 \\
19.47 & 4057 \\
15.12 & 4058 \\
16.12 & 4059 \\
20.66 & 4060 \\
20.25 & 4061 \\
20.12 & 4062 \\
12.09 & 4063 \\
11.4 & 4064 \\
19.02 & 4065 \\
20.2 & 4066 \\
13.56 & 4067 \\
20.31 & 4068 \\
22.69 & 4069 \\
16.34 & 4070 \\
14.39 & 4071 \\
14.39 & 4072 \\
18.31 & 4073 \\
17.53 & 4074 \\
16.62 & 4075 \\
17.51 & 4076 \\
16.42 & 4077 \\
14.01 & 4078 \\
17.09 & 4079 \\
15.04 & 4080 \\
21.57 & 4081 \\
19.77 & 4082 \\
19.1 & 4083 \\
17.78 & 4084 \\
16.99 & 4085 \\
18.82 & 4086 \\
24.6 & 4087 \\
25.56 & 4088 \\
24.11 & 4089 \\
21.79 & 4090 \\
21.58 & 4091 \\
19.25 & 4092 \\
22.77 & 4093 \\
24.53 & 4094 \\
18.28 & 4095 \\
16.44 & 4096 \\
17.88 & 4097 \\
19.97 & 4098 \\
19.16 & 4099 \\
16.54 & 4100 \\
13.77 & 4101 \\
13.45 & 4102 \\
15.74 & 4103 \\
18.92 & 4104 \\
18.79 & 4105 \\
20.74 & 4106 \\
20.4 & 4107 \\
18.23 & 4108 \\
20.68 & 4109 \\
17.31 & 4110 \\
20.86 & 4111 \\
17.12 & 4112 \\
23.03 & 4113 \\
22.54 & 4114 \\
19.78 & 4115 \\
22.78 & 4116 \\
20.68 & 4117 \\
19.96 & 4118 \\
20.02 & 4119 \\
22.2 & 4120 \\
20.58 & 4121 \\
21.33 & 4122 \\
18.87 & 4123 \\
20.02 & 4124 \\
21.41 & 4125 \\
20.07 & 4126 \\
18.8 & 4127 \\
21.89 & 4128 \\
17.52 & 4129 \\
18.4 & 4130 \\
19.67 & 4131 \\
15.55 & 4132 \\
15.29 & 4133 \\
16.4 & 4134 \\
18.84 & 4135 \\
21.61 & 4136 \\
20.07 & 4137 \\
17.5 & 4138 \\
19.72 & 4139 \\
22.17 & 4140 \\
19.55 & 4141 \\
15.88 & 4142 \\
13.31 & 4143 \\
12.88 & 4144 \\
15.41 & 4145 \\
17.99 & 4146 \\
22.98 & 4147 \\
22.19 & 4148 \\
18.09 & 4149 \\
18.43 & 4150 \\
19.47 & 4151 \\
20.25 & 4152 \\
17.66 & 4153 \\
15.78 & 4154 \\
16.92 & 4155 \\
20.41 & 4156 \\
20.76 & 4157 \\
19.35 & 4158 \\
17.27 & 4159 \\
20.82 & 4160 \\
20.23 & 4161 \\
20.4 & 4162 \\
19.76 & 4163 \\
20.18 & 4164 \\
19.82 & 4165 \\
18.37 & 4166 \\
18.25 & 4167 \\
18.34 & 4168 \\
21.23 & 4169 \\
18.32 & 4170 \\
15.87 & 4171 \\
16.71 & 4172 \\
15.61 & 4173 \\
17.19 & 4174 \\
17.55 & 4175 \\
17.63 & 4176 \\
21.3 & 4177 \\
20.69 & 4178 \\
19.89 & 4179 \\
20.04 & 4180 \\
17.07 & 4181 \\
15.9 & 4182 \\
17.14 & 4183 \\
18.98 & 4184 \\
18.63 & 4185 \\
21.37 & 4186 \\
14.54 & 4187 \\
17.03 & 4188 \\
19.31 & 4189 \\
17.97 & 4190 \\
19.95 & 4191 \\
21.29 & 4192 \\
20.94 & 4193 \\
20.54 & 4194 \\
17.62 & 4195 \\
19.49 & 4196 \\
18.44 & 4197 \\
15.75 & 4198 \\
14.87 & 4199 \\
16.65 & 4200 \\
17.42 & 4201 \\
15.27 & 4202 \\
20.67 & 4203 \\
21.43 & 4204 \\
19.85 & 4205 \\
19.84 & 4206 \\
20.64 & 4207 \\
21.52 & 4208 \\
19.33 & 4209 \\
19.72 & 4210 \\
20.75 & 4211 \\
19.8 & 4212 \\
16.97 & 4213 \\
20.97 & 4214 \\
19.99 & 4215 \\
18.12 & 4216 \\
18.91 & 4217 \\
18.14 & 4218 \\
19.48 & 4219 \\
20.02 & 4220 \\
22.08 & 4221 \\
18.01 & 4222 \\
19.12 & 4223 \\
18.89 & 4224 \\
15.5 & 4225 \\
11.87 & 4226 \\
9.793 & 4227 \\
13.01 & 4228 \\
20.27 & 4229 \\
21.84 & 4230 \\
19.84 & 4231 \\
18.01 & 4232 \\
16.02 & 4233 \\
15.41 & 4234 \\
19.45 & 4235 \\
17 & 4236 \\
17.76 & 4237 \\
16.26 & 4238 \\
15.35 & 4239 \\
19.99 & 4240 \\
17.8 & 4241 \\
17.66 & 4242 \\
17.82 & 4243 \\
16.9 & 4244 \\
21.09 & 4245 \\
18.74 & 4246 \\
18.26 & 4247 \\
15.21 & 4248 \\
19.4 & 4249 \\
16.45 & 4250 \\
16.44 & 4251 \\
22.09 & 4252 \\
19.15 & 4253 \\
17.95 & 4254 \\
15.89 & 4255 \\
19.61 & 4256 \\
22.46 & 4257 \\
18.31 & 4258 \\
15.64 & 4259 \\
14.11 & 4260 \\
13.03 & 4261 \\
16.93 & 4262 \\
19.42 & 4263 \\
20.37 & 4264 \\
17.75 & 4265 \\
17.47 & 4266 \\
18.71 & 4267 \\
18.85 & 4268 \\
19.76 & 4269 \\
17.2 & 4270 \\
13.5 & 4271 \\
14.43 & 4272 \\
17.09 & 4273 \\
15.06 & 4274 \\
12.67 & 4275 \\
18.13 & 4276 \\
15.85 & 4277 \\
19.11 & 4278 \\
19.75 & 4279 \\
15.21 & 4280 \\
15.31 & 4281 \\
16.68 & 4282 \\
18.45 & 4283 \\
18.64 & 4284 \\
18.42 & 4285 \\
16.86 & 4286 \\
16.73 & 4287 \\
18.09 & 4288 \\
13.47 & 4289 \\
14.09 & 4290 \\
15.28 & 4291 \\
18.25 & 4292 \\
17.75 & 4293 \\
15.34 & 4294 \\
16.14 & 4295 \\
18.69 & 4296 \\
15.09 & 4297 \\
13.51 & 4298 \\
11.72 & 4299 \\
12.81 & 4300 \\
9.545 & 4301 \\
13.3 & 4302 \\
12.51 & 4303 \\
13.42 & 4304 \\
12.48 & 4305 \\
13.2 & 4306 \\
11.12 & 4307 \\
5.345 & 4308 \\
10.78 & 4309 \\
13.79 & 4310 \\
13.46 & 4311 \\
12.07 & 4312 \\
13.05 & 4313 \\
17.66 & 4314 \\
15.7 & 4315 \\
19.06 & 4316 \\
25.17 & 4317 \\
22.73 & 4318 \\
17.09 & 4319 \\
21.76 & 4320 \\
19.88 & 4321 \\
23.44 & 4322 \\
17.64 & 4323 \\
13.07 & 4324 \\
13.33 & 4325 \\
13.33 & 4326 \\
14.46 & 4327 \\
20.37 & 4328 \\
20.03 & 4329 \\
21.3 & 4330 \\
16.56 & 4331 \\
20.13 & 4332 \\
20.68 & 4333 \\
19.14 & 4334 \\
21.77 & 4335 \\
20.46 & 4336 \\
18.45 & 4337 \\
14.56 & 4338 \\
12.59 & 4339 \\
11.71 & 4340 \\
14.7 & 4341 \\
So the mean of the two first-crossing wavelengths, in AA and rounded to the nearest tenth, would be 4166.0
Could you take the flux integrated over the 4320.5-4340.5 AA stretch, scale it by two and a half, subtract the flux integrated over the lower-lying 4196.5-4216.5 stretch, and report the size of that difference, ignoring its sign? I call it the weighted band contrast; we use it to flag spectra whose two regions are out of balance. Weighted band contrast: 504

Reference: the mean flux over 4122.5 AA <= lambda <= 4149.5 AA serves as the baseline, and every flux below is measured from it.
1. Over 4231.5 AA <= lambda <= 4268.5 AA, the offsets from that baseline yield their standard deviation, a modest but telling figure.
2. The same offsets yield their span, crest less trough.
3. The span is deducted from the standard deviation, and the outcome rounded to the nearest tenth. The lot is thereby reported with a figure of -7.4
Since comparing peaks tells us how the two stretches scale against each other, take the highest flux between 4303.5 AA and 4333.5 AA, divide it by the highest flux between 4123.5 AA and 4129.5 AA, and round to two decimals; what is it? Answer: 1.15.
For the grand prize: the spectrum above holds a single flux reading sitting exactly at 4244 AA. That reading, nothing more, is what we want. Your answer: 16.9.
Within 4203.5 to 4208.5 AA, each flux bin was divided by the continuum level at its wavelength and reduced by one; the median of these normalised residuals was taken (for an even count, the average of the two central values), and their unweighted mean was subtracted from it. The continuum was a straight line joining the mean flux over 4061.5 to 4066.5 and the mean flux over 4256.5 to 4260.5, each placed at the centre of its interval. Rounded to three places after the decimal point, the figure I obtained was -0.001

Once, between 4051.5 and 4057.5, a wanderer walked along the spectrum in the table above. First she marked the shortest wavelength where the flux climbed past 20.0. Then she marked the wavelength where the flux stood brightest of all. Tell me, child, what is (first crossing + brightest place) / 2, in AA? 4052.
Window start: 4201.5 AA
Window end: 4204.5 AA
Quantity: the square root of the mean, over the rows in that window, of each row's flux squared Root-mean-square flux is 19.3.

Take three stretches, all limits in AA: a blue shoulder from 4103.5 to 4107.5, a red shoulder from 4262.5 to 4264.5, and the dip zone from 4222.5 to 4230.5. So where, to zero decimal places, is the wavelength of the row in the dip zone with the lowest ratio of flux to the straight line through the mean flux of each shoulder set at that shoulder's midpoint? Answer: 4227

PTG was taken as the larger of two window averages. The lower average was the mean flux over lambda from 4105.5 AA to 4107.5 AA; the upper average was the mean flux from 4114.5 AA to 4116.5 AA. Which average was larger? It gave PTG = 21.3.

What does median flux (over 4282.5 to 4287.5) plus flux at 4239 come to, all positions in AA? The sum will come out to 33.8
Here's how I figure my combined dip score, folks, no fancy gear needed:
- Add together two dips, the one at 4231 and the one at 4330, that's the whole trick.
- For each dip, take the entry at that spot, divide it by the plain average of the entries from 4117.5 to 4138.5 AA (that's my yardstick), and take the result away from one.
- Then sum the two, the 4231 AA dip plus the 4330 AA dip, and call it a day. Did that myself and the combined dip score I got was -0.13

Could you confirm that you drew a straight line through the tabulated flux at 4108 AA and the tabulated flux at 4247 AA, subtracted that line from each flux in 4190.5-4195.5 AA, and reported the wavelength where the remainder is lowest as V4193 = 4195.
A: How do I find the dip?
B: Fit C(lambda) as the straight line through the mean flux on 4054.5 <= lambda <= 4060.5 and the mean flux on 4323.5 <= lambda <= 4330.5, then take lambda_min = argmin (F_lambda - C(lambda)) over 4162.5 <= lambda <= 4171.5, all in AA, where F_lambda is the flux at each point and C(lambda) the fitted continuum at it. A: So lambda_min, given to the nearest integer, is 4171 AA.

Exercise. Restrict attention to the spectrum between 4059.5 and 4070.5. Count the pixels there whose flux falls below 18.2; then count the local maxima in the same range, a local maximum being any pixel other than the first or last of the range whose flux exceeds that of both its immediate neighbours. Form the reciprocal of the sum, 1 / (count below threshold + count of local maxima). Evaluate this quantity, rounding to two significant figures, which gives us 0.17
